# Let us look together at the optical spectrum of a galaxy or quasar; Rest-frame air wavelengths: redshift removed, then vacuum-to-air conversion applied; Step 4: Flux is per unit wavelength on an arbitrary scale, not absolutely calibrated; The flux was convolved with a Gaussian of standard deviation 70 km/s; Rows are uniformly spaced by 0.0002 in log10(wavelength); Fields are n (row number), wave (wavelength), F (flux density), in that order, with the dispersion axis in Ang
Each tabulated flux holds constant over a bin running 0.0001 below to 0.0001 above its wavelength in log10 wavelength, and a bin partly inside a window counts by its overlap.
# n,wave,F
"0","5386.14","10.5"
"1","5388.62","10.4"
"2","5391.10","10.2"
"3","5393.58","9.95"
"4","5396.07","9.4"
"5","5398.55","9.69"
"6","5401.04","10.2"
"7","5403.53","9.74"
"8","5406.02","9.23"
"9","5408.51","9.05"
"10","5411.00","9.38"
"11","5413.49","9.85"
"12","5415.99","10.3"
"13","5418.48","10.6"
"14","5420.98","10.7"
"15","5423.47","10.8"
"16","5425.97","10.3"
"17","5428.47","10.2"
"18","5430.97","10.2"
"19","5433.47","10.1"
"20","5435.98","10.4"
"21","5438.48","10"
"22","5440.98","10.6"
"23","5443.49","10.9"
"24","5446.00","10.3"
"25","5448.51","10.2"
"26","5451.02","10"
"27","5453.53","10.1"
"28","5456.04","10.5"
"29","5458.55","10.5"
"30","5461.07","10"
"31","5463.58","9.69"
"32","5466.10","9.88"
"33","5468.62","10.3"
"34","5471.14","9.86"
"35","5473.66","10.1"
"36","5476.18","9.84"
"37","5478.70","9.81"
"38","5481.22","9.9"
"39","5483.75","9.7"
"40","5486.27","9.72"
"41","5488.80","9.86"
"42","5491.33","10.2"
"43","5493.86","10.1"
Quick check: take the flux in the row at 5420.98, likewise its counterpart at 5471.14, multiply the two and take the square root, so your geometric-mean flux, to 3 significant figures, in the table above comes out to 10.3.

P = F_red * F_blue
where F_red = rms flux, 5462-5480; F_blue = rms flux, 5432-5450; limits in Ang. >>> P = 103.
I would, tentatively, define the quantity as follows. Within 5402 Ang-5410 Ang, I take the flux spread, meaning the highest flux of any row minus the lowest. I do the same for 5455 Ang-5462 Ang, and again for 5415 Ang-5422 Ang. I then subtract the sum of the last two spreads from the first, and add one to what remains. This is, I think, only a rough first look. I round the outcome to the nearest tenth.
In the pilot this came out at 0.8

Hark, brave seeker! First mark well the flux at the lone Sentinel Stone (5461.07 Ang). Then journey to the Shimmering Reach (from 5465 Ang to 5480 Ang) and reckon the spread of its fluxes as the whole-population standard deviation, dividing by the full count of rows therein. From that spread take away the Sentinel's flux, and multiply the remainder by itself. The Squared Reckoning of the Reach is 96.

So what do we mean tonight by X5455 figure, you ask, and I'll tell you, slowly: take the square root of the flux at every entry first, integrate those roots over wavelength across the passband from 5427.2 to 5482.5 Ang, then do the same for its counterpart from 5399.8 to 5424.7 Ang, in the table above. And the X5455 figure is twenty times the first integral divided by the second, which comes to 45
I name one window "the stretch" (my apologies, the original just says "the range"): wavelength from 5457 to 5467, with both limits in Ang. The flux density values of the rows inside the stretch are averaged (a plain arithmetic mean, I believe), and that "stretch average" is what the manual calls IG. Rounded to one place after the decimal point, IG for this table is 10.0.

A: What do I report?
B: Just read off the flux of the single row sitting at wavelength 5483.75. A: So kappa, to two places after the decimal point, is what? 9.70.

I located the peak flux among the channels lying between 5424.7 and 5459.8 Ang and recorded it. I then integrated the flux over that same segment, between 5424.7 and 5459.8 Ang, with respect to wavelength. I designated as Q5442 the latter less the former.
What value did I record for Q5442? 351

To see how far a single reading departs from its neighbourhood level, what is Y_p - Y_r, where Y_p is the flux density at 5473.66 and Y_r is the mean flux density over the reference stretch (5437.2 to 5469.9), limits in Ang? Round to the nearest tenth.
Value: -0.1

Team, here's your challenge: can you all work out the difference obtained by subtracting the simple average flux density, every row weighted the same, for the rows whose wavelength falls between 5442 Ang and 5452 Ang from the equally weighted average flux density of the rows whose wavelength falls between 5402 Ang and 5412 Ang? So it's -1.0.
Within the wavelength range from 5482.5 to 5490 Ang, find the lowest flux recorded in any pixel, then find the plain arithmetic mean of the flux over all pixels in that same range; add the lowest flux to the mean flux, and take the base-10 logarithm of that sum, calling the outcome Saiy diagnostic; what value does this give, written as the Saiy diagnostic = 1.289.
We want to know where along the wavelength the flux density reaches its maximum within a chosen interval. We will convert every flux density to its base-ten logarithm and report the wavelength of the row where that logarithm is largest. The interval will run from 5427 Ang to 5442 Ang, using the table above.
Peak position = 5440.98 Ang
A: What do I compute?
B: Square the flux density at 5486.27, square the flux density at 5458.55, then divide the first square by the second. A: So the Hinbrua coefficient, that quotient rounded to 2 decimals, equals 0.86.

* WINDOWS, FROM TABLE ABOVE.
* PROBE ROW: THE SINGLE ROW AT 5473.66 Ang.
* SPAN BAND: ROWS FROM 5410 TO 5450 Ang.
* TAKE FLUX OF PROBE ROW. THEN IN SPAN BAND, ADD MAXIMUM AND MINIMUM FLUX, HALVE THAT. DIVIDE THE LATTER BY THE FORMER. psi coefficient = 1.004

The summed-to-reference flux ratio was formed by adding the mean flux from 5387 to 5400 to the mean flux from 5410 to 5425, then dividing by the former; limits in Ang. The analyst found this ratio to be 2.03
